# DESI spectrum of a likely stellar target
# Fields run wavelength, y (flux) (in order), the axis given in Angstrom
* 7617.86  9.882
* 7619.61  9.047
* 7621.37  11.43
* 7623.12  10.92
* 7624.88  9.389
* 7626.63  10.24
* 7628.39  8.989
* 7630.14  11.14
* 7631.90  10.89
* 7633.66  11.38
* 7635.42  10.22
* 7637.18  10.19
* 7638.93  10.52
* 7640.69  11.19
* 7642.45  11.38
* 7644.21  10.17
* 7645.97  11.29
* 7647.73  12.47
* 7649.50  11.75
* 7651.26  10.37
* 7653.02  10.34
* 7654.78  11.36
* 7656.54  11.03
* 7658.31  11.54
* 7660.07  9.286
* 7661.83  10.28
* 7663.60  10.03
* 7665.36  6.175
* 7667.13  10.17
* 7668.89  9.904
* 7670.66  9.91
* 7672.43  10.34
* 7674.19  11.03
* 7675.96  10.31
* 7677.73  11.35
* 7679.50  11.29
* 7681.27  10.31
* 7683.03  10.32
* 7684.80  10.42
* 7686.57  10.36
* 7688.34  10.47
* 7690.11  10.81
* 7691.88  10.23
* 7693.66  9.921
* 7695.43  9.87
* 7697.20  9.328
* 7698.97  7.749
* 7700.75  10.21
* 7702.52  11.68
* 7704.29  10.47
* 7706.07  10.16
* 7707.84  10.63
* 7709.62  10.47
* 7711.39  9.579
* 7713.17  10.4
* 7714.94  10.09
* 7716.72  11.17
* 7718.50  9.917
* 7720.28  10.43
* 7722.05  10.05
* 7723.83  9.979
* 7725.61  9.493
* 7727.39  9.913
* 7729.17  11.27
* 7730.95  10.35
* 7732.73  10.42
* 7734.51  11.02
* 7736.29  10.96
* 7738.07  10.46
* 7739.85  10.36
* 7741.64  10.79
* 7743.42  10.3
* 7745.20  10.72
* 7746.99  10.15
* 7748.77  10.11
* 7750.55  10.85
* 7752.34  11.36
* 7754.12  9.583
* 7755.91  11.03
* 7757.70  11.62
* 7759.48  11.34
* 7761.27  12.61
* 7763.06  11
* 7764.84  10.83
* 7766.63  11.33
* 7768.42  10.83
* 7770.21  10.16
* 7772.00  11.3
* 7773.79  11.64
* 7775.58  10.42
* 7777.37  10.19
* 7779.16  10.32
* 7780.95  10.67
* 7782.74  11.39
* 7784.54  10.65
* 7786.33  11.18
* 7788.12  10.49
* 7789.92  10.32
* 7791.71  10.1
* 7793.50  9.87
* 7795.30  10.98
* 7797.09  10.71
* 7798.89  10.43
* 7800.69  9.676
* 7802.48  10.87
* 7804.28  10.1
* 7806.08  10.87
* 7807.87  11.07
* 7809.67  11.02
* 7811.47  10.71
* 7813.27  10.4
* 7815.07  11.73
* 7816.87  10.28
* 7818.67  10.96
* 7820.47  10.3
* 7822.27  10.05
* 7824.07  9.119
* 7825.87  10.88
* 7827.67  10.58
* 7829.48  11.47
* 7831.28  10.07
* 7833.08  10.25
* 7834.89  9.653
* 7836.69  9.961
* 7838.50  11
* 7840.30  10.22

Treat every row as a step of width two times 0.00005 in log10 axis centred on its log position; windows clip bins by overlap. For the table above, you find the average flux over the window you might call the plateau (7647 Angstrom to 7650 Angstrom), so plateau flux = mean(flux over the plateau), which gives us 12.1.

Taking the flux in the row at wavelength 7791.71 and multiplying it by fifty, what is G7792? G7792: 505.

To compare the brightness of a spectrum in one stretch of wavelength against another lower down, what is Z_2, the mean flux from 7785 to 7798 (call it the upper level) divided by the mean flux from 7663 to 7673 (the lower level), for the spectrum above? 1.12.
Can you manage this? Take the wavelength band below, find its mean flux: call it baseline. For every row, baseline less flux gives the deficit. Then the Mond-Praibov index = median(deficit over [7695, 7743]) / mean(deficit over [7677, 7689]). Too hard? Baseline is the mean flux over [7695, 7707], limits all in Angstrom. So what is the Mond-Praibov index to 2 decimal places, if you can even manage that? 0.60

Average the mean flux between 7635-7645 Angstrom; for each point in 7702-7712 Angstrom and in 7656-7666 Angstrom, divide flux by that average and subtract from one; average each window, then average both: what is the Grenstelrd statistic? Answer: 0.05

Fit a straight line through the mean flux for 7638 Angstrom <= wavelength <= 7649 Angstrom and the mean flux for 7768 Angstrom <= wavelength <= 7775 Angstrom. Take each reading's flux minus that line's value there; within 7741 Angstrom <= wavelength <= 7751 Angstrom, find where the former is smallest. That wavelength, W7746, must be 7748.77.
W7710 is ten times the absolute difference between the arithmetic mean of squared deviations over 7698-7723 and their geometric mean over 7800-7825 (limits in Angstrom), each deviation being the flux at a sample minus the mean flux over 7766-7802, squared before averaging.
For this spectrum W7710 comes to 7.3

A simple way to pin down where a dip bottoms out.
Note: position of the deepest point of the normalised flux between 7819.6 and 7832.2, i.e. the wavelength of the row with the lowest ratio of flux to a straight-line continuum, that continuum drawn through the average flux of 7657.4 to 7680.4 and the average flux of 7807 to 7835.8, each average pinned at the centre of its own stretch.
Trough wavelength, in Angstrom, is 7824.07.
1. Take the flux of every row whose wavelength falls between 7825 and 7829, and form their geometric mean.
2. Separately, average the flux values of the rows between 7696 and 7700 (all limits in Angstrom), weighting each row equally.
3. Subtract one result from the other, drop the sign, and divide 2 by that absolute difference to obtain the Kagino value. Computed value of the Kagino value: 1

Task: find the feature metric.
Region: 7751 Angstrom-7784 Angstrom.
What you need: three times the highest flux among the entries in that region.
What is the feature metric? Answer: 37.8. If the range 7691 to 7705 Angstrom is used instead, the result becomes 35.0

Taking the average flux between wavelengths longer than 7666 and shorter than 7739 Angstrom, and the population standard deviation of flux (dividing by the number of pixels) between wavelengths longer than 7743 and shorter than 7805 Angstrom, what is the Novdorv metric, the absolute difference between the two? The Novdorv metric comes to 9.7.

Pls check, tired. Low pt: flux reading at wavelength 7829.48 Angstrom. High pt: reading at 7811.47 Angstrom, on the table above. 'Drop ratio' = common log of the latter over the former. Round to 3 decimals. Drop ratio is -0.030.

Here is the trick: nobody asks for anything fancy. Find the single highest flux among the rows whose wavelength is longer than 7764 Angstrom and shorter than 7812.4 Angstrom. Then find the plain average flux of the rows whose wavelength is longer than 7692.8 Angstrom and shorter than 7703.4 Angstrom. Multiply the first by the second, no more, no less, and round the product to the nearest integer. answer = 114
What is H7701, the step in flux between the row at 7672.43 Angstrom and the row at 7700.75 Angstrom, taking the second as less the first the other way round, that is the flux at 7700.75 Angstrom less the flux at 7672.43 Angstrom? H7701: -0.13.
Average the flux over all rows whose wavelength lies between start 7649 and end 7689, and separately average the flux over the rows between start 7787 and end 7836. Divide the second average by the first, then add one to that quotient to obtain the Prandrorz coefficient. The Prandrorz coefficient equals 2.01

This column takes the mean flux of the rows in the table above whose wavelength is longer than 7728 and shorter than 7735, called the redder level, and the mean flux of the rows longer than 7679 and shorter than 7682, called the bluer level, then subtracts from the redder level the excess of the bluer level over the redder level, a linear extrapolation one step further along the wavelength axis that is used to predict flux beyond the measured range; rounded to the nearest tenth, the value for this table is 10.7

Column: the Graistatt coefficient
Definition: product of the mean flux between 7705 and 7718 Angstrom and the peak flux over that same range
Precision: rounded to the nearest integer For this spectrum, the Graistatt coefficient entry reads 116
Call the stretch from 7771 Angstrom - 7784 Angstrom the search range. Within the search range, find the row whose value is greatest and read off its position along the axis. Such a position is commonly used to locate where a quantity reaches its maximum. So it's 7773.79 Angstrom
